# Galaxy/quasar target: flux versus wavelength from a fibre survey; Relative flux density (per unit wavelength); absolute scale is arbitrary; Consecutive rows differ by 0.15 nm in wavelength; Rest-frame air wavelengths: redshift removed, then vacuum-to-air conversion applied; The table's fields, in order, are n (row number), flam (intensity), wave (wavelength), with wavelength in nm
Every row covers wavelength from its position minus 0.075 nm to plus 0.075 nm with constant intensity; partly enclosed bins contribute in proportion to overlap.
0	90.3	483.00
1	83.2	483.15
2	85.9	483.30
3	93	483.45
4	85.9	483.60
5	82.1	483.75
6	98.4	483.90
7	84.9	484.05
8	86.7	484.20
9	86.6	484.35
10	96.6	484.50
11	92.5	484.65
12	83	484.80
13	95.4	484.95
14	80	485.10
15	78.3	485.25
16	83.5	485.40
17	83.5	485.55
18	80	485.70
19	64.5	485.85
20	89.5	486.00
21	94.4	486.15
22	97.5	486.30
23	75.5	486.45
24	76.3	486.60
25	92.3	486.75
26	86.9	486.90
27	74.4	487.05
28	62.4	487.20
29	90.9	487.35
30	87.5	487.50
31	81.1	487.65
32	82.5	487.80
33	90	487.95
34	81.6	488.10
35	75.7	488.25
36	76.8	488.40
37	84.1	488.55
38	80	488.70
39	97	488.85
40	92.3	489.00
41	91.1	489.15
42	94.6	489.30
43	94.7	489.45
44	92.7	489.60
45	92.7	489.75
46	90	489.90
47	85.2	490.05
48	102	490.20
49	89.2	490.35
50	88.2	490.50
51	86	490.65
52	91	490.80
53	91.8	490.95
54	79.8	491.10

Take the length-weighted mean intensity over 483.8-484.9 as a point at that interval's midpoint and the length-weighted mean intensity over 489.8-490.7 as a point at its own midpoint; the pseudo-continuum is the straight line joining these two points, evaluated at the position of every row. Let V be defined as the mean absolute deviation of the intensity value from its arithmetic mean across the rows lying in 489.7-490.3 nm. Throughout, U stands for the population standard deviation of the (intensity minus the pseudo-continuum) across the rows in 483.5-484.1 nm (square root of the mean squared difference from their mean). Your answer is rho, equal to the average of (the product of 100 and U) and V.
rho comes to 315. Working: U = 6.3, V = 4.9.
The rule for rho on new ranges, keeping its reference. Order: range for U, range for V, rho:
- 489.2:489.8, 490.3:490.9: 50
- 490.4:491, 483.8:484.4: 117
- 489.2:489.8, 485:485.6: 51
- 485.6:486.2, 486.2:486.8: 574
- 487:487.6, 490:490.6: 567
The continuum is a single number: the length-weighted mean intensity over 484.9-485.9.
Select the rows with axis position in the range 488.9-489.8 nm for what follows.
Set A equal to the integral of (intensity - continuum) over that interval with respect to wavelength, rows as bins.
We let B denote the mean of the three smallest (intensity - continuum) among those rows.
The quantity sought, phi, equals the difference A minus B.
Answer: -0.1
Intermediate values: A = 11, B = 11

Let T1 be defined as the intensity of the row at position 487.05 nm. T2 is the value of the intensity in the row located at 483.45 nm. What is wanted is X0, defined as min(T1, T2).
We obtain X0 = 74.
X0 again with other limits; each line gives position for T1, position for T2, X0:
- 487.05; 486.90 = 74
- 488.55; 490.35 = 84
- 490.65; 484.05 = 85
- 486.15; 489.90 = 90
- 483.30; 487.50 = 86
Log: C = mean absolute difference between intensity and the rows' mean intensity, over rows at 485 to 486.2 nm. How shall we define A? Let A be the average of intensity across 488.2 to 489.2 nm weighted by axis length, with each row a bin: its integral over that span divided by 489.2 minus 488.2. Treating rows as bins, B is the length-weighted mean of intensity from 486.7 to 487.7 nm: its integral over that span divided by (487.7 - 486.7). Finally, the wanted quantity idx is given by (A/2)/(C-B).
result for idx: -0.56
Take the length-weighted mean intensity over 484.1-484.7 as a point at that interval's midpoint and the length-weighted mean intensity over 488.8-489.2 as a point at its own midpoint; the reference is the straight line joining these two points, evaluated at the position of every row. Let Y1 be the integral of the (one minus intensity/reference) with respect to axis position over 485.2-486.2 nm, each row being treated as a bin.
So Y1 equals 0.103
